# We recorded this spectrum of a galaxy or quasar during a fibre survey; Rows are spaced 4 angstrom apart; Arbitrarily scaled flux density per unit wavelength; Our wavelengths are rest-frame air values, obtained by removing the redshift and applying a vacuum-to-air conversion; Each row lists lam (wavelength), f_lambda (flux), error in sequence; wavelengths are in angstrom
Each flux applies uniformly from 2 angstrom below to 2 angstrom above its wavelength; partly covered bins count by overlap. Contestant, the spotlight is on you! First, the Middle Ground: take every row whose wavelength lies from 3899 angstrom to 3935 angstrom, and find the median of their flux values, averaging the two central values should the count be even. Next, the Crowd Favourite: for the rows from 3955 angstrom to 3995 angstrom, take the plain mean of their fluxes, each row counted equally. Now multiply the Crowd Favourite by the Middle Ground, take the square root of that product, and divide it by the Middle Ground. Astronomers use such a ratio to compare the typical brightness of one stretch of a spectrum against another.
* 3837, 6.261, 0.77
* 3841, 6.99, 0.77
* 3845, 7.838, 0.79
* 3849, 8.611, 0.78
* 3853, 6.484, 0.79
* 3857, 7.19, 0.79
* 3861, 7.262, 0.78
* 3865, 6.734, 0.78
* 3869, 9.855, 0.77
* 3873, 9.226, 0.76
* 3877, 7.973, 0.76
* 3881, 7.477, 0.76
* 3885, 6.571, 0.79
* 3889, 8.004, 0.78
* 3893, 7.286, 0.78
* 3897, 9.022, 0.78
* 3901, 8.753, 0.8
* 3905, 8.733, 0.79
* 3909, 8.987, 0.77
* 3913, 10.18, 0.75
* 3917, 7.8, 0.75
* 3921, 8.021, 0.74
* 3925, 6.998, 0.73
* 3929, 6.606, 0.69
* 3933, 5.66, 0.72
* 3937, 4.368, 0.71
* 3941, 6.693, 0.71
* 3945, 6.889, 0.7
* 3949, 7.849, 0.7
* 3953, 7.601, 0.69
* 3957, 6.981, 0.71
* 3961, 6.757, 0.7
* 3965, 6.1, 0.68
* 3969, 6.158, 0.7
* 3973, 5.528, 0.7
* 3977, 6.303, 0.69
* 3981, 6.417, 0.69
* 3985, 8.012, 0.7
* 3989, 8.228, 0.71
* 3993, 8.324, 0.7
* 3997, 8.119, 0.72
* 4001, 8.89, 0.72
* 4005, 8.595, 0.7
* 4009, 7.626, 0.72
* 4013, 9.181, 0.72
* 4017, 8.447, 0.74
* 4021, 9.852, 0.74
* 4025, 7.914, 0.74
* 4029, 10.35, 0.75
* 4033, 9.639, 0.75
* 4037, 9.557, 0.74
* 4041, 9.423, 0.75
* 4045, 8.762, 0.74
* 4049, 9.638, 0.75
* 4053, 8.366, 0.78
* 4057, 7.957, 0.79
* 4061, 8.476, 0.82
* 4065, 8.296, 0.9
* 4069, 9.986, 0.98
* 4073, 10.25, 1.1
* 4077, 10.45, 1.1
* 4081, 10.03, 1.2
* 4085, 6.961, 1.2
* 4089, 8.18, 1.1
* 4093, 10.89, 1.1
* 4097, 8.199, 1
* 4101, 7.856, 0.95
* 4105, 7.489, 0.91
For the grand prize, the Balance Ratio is 0.93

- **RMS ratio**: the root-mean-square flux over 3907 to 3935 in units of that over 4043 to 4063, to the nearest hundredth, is 0.91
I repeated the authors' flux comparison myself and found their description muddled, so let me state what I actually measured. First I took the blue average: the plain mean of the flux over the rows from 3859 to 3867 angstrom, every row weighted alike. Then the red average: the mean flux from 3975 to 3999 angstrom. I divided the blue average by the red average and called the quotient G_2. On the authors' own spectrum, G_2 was 0.92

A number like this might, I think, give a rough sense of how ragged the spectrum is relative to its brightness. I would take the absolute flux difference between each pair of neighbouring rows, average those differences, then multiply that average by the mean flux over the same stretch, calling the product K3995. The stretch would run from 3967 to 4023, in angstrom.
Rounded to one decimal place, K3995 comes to 5.6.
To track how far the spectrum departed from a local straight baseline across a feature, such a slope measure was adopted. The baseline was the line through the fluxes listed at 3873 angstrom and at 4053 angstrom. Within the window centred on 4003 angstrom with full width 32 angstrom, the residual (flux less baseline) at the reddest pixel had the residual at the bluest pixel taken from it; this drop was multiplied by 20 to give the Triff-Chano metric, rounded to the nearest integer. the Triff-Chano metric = 7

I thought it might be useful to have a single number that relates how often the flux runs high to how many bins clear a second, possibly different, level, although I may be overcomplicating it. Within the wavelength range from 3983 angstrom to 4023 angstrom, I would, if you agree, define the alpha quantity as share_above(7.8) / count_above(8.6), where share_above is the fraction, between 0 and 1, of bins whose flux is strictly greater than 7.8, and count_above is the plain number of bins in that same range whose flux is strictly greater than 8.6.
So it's 0.30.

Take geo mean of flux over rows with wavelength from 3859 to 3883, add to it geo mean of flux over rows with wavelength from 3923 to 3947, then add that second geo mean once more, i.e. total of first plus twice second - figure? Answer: 20.3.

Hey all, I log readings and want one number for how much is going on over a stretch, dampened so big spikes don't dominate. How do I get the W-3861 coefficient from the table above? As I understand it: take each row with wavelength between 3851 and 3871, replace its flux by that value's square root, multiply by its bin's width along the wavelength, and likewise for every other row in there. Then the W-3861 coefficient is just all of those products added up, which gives 54.6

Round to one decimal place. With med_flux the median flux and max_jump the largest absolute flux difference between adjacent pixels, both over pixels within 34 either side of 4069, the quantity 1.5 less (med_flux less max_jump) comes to -4.2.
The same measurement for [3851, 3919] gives -3.4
